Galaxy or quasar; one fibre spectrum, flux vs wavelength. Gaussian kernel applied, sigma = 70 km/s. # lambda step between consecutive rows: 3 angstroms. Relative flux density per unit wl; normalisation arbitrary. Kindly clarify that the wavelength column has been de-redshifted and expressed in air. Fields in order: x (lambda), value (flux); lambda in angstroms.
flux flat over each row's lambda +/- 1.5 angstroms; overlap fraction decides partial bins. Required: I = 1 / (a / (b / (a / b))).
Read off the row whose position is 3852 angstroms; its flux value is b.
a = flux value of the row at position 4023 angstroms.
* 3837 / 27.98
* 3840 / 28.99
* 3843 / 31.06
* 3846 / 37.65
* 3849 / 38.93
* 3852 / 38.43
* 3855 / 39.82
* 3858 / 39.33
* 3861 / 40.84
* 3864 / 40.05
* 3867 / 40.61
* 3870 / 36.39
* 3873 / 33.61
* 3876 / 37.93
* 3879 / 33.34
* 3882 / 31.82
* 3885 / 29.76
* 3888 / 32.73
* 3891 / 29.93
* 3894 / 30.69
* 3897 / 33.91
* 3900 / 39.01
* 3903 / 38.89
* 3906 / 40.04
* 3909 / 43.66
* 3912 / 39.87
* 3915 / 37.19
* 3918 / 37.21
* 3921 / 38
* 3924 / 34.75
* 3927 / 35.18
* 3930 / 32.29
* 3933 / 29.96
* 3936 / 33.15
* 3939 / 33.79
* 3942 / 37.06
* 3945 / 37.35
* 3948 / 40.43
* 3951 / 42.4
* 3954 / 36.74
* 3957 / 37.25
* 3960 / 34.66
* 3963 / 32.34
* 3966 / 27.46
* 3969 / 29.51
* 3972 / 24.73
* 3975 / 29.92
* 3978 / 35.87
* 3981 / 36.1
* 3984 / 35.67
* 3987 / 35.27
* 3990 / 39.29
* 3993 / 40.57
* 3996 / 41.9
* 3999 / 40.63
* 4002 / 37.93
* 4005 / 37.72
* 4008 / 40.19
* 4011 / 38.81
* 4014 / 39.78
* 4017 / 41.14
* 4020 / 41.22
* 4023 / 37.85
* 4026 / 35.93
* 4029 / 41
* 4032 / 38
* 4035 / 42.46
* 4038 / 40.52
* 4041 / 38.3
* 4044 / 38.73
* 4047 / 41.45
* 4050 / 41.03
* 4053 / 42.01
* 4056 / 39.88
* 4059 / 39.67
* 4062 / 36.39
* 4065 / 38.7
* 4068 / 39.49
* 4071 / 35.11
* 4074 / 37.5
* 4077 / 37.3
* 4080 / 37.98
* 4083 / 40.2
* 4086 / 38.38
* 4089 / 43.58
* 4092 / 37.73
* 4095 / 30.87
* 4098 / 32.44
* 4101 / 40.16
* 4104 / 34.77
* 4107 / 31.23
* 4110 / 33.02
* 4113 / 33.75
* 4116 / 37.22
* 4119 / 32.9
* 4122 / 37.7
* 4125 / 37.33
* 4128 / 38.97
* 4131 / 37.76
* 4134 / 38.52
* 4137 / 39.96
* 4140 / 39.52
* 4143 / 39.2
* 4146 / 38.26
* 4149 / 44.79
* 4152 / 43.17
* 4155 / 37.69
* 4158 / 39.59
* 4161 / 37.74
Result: 1.03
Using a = 37.85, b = 38.43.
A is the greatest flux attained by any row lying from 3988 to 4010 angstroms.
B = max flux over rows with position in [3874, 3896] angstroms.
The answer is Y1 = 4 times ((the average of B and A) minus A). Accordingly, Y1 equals -7.9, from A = 41.9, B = 37.93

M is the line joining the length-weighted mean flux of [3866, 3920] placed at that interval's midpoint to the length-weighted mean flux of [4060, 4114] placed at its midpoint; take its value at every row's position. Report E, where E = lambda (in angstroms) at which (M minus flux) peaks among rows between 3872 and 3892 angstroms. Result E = 3885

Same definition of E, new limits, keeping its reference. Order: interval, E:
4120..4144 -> 4125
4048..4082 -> 4071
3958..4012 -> 3972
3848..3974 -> 3972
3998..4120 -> 4095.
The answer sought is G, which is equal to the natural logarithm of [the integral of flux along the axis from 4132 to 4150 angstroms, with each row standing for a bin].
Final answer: 6.58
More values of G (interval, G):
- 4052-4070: 6.56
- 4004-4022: 6.57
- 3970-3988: 6.38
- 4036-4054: 6.59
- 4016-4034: 6.56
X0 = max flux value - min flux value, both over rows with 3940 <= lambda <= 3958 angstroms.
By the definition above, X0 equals 6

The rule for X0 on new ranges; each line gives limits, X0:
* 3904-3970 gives 16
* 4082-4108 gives 13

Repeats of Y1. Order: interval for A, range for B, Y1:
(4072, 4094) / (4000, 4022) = -4.7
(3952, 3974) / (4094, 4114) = 5.8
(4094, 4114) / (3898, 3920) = 7.0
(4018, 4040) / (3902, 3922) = 2.4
